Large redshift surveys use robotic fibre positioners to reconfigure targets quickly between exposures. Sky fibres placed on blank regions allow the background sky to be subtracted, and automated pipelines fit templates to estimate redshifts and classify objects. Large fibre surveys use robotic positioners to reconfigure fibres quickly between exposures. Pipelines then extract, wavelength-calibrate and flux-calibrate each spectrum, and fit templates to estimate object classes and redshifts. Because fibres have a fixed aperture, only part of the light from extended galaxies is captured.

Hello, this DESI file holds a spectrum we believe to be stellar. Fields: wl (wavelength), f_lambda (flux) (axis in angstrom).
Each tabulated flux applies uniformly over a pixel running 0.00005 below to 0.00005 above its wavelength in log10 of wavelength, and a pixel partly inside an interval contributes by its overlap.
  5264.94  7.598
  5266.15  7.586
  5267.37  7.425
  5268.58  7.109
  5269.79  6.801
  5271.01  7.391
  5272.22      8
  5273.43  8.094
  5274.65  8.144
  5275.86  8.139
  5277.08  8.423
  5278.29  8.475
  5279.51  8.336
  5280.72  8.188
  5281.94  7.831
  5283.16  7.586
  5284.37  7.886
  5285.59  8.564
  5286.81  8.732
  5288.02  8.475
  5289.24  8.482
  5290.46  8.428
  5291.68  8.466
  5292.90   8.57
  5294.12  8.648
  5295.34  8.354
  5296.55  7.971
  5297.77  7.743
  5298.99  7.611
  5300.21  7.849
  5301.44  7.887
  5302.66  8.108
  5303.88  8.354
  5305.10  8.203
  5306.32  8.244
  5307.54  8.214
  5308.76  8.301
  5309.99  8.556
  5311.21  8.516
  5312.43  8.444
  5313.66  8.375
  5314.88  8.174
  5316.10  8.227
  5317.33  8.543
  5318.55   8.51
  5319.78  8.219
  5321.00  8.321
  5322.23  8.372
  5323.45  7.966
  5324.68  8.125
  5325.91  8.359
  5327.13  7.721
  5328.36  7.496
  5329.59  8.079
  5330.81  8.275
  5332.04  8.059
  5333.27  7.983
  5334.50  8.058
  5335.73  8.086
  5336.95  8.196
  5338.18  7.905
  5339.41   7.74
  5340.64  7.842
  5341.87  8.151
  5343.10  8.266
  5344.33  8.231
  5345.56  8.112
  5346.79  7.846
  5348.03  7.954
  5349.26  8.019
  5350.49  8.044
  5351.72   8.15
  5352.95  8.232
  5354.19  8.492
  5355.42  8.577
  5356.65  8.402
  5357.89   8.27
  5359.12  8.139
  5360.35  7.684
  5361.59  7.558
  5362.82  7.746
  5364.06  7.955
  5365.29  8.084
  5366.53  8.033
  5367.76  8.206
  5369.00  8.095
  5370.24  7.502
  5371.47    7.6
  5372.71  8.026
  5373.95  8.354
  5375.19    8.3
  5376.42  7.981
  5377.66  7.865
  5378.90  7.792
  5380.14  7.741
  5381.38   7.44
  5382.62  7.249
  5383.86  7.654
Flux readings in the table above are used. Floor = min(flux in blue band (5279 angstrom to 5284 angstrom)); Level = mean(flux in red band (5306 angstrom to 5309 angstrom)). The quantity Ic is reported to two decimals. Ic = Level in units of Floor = 1.09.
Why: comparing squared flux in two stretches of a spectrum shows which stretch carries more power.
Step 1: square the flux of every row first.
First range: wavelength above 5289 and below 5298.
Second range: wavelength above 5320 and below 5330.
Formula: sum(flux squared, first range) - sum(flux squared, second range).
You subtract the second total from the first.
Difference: 36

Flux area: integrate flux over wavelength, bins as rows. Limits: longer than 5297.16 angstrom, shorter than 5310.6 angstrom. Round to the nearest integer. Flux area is 109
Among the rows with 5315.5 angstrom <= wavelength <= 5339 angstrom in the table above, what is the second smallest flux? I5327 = 7.721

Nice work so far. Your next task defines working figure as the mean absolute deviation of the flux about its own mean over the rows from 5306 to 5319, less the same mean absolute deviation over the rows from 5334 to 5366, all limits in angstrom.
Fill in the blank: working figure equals -0.06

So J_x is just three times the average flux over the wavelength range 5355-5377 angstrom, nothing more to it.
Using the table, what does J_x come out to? 24.1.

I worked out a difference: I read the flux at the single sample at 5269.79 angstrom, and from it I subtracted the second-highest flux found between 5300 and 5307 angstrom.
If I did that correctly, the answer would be -1.4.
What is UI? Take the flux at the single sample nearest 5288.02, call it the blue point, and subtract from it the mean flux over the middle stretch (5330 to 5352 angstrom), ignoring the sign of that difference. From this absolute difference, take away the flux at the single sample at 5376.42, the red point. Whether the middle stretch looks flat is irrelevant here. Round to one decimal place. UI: -7.6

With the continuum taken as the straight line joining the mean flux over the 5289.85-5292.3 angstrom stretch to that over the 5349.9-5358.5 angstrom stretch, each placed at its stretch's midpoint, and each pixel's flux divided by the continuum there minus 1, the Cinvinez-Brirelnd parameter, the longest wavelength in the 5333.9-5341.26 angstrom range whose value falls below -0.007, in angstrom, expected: 5340.64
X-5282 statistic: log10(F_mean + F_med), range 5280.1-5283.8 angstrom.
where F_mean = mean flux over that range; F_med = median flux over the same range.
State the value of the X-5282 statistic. 1.20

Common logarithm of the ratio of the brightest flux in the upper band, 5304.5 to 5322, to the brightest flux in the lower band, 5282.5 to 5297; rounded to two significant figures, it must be -0.0088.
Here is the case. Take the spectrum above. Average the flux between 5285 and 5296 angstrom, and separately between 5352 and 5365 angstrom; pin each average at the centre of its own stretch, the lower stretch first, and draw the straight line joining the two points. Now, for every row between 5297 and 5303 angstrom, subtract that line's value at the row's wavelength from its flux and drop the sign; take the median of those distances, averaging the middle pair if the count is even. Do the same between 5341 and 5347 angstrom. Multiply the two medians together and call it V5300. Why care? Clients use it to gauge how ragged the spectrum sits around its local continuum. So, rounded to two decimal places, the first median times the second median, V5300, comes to 0.04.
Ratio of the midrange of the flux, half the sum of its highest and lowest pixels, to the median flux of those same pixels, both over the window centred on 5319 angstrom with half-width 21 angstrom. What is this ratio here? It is 0.98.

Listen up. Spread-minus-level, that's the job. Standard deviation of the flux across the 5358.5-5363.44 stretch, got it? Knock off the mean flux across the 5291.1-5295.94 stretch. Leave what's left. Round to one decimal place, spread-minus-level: -8.3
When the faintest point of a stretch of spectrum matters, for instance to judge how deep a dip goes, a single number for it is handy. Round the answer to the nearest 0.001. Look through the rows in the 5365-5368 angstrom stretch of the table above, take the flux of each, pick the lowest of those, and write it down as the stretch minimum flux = 8.033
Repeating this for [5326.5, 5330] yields 7.496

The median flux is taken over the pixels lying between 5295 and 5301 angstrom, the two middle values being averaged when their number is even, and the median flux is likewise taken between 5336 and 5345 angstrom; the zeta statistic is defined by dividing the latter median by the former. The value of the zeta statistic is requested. 1.04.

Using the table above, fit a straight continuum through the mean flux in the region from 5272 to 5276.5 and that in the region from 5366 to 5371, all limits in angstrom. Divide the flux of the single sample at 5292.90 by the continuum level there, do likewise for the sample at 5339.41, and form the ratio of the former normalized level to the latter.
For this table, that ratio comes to 1.10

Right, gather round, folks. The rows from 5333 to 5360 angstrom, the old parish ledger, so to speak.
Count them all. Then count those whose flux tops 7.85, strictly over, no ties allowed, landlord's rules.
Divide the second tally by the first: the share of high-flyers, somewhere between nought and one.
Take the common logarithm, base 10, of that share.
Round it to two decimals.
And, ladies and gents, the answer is -0.06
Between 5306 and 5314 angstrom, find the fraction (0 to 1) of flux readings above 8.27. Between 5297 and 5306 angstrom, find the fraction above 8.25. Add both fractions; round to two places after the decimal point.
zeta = 0.86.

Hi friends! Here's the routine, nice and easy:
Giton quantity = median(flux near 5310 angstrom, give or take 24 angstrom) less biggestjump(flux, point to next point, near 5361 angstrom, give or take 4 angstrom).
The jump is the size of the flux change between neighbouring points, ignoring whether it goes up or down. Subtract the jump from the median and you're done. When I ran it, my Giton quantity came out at 7.82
